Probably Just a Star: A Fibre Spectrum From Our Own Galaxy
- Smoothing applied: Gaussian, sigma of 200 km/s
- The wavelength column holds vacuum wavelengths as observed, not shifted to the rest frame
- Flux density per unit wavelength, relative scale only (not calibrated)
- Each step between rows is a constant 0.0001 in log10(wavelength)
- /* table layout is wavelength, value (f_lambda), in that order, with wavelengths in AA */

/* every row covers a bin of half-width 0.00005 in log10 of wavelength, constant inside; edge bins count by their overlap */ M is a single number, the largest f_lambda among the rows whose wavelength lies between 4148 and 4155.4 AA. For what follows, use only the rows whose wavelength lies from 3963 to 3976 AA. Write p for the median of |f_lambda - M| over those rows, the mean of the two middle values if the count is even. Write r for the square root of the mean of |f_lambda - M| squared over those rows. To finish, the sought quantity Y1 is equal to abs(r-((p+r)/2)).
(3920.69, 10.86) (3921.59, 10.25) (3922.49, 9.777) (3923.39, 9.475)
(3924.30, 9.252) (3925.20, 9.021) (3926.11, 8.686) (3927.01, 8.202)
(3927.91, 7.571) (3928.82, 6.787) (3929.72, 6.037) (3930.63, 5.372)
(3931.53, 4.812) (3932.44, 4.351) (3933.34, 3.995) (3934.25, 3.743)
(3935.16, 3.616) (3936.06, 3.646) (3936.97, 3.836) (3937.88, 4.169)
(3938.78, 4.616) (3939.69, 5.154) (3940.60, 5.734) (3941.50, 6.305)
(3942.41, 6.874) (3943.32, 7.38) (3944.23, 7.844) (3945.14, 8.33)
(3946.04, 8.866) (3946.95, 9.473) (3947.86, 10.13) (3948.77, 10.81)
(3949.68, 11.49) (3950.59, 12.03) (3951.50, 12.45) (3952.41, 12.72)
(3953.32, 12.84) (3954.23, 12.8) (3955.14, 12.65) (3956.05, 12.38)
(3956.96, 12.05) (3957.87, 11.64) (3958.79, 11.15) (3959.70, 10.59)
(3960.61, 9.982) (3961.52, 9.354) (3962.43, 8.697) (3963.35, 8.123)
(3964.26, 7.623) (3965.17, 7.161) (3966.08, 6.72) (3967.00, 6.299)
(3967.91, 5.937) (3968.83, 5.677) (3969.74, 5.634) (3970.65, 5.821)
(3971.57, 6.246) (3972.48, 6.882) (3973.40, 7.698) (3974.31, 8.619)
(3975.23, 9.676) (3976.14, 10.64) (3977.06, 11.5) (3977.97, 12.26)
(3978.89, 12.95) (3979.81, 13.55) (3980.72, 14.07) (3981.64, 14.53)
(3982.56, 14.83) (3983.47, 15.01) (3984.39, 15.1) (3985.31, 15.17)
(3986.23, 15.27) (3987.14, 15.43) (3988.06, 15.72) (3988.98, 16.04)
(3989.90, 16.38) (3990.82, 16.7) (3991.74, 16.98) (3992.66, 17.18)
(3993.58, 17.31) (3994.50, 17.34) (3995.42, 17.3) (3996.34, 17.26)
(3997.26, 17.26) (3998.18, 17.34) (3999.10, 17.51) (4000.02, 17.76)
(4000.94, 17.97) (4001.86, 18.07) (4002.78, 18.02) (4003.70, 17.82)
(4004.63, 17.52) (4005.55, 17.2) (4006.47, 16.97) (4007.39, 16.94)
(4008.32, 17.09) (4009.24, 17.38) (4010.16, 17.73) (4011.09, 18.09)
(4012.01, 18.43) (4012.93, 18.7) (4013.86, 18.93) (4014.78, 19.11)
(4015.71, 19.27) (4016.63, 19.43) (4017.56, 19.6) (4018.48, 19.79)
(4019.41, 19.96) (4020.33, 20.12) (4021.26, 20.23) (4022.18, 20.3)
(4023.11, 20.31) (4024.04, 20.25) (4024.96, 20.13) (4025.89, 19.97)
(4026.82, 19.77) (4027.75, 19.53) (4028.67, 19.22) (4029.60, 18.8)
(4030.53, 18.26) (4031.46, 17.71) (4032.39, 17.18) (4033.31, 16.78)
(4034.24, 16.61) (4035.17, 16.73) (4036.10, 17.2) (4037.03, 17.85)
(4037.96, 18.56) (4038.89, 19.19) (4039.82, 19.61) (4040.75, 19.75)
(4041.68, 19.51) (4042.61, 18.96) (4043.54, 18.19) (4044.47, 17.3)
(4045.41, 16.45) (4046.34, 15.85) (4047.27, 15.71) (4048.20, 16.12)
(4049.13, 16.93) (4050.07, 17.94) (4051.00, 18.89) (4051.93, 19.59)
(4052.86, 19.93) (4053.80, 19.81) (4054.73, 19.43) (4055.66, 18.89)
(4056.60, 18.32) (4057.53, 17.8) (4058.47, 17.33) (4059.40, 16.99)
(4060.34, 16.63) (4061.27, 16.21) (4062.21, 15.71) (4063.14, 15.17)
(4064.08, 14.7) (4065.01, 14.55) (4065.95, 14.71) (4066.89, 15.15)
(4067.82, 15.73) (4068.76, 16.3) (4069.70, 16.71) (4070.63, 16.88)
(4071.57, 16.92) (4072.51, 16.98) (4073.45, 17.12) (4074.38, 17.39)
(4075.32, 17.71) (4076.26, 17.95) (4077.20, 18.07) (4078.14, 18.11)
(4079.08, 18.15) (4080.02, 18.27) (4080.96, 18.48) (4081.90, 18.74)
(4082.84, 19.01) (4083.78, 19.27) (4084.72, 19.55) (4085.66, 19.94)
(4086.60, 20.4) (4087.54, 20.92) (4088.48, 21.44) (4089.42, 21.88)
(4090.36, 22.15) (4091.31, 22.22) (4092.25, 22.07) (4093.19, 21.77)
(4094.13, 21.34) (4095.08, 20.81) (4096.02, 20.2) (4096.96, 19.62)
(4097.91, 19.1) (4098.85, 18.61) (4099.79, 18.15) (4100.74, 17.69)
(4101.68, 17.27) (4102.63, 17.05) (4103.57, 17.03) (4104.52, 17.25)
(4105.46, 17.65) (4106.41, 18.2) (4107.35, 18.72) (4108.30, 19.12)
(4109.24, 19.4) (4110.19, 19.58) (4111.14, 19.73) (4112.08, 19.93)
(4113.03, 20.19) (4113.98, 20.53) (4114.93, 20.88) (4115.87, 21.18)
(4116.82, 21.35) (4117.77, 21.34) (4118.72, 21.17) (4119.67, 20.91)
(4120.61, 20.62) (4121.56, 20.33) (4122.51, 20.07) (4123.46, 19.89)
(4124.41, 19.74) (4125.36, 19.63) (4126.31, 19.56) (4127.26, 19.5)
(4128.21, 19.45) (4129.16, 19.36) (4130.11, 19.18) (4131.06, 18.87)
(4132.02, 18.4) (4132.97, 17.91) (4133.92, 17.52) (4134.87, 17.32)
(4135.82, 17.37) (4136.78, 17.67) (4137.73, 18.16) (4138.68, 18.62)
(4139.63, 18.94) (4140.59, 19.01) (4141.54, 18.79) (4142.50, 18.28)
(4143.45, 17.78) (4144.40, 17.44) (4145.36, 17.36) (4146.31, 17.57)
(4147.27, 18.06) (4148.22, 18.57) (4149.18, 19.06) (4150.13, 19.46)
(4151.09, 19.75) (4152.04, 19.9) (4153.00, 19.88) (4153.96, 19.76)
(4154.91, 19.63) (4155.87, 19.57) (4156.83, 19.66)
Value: 0.08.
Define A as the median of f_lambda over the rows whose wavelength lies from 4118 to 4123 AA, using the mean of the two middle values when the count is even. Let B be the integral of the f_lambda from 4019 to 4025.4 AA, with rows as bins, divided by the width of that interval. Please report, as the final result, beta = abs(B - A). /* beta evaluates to 0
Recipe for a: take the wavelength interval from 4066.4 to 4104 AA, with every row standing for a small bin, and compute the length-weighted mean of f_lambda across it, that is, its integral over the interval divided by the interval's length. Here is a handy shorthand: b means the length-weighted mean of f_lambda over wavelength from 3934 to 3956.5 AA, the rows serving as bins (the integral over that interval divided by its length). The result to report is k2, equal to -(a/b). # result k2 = -2.2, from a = 19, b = 8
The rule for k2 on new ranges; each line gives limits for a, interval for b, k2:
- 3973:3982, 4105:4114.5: -0.6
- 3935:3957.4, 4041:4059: -0.5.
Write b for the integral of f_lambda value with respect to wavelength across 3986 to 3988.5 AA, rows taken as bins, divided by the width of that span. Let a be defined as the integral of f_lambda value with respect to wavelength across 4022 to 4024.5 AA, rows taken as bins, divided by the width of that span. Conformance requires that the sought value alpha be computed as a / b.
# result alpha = 1.30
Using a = 20.3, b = 15.5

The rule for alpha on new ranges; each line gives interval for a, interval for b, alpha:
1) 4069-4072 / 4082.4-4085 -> 0.87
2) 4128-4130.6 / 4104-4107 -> 1.09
